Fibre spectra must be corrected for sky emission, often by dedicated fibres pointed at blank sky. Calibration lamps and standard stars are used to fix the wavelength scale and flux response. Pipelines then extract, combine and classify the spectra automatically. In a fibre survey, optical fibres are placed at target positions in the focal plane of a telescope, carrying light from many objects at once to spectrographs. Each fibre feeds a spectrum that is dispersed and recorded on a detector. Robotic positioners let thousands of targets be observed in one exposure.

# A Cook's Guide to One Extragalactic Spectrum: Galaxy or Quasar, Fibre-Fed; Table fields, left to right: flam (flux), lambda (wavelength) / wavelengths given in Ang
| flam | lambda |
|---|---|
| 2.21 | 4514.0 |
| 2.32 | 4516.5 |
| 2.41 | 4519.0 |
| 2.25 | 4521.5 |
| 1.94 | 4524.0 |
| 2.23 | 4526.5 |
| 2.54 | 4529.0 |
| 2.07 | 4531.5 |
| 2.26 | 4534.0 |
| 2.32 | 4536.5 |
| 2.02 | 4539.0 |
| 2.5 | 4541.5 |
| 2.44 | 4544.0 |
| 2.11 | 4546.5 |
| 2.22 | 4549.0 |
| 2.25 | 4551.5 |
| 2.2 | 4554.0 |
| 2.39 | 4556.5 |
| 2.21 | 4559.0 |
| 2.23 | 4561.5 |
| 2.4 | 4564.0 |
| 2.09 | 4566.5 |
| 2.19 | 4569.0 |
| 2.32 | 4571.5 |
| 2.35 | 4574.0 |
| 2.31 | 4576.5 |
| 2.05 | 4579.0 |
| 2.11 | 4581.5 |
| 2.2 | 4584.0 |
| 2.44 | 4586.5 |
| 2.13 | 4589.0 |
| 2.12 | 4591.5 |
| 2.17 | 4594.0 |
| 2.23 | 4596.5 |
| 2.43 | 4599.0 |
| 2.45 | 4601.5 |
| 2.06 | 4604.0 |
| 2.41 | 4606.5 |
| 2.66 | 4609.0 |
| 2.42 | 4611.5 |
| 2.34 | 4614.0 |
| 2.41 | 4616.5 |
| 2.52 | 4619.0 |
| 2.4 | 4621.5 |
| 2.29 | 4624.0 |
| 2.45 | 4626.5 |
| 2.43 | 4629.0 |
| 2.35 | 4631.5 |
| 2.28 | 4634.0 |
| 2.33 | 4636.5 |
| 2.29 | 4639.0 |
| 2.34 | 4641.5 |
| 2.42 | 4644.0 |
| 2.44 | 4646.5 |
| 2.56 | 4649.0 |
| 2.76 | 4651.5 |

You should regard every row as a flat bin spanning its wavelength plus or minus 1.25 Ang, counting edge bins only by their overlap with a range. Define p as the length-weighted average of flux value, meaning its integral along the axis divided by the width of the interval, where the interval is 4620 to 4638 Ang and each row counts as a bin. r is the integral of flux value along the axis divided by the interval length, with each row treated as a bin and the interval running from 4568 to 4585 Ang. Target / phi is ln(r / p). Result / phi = -0.06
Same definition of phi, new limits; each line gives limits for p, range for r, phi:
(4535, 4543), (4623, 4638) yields 0.03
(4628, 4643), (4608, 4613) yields 0.08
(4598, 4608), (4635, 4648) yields 0.01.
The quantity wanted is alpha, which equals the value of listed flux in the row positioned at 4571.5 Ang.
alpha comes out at 2.32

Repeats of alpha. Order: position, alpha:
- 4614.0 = 2.34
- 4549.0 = 2.22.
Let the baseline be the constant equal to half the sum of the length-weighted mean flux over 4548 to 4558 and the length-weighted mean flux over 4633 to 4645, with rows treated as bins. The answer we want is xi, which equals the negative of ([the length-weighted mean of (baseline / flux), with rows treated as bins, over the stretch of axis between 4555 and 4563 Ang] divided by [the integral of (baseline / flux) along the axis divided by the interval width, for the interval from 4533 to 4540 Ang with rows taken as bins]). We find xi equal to -0.97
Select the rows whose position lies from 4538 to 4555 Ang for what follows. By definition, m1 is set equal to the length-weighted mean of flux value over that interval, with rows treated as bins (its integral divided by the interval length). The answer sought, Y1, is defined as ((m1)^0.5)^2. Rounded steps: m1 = 2.25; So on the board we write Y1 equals 2.25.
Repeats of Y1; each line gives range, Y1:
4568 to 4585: 2.22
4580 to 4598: 2.20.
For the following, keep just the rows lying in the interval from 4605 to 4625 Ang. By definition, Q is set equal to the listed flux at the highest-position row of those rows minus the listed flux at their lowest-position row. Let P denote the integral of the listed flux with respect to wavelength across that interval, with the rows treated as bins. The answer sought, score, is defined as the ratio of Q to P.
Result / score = -0.0025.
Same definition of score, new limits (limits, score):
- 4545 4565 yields 0.0064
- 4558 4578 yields 0.0022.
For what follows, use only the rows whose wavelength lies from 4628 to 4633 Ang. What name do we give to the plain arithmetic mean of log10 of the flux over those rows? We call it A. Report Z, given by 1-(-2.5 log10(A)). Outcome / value -0.06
